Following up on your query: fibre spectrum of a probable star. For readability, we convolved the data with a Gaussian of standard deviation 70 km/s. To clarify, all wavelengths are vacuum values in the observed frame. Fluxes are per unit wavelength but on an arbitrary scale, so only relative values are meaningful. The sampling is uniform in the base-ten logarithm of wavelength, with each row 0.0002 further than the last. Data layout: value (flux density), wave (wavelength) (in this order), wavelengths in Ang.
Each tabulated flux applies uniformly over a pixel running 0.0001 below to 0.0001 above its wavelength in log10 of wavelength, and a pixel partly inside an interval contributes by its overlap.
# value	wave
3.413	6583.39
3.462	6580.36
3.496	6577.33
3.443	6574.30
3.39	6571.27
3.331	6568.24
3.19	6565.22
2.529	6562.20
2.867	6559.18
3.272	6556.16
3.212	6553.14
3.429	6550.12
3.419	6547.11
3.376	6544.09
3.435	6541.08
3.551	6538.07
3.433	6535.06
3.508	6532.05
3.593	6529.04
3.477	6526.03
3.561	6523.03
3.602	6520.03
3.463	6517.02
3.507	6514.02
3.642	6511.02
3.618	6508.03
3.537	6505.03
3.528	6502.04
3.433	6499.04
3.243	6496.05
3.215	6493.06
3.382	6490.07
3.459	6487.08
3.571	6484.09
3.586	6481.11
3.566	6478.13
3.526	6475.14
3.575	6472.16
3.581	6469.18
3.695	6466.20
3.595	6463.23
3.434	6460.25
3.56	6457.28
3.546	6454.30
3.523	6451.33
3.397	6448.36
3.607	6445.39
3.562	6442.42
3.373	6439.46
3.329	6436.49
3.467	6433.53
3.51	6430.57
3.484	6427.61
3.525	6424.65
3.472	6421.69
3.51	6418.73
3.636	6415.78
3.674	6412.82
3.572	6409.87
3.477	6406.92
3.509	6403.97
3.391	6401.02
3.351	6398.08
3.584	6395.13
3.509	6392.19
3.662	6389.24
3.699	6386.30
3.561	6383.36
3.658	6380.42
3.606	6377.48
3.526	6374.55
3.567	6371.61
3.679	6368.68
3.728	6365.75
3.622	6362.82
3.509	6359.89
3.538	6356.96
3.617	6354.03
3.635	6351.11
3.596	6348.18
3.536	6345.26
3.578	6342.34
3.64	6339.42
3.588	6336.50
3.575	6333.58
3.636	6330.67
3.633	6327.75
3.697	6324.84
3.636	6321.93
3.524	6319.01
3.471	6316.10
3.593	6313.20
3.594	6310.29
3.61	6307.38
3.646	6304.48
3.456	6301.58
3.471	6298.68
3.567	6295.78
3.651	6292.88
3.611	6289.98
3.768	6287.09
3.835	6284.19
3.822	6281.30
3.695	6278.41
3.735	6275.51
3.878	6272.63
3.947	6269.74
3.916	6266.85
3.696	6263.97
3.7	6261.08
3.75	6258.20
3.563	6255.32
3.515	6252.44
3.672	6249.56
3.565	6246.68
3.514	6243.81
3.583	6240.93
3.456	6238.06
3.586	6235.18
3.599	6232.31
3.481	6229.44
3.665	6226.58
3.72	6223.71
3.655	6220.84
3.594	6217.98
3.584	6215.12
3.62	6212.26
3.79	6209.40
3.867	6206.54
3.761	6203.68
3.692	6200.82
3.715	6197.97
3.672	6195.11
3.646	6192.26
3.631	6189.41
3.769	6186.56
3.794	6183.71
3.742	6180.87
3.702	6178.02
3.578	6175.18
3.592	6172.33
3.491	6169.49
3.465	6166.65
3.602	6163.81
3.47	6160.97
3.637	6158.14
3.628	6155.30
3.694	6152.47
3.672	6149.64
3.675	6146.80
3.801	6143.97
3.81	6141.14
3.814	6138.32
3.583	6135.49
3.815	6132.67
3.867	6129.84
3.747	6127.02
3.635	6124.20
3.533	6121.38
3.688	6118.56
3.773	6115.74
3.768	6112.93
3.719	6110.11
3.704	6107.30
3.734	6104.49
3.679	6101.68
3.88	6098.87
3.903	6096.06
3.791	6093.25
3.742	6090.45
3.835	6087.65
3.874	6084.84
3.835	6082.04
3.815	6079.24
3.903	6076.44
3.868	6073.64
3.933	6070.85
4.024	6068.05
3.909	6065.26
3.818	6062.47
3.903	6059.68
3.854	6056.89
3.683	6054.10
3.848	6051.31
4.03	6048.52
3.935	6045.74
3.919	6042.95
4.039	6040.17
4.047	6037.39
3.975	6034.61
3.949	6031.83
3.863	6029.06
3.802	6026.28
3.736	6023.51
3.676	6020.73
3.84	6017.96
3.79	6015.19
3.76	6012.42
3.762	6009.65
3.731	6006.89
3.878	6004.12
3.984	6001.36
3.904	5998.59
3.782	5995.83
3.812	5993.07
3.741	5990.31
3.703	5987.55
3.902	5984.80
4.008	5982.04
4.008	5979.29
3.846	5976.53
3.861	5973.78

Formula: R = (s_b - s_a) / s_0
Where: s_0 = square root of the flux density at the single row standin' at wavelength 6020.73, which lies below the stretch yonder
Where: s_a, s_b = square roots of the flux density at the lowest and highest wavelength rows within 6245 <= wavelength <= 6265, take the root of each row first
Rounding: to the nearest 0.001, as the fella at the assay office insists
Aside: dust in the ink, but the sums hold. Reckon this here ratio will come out 0.018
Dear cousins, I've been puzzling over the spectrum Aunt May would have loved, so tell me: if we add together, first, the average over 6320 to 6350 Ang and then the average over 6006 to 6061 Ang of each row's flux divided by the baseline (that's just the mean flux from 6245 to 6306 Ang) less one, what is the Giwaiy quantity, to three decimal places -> 0.025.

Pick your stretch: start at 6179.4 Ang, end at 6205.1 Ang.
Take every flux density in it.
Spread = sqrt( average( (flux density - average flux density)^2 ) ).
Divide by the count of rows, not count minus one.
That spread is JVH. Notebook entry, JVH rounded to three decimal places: 0.054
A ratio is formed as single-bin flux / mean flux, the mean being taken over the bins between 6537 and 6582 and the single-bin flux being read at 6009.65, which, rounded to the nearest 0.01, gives 1.14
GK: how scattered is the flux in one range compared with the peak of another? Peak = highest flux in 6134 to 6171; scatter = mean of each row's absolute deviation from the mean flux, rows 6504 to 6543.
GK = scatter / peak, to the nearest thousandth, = 0.015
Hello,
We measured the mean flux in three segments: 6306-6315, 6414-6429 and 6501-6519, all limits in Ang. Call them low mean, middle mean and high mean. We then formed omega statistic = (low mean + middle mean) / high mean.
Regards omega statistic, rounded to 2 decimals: 2.01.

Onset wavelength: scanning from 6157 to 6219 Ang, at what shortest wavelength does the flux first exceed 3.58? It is 6158.14 Ang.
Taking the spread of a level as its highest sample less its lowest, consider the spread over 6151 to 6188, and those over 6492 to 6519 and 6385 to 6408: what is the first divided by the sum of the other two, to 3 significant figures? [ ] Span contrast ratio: 0.425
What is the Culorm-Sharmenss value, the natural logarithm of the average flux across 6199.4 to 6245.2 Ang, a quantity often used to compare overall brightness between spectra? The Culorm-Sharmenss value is 1.291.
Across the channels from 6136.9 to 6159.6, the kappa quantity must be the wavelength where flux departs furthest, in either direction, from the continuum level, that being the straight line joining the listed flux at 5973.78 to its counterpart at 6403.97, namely 6138.32 Ang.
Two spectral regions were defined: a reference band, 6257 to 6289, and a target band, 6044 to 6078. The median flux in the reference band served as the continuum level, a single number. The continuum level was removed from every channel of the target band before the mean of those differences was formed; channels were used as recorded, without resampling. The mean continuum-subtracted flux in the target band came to 0.12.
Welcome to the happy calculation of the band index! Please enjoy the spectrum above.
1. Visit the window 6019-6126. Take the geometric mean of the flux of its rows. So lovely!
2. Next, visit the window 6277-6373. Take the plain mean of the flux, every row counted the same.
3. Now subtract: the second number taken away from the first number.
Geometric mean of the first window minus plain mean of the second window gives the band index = 0.21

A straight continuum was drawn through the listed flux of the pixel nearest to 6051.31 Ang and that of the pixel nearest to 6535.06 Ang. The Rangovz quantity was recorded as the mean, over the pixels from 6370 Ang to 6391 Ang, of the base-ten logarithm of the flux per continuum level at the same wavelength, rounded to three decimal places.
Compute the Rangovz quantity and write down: 0.005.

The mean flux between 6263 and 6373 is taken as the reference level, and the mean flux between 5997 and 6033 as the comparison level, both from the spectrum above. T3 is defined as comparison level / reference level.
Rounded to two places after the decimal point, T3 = 1.05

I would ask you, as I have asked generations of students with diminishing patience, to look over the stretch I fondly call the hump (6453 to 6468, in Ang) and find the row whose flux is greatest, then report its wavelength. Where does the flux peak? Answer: 6466.20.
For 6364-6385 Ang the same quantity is 6365.75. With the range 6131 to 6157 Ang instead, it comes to 6132.67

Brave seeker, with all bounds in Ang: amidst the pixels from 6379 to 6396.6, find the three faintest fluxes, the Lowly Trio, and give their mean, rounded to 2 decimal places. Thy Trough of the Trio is 3.55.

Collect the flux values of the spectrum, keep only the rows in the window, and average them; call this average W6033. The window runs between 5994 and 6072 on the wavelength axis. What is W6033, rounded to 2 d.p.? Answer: 3.87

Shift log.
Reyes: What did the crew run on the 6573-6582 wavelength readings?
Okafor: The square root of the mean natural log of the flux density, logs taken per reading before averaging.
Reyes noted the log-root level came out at 1.115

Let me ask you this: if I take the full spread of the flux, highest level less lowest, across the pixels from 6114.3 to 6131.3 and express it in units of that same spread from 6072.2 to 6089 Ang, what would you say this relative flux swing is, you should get 3.8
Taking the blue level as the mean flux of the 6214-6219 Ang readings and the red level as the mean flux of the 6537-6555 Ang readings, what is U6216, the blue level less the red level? 0.19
